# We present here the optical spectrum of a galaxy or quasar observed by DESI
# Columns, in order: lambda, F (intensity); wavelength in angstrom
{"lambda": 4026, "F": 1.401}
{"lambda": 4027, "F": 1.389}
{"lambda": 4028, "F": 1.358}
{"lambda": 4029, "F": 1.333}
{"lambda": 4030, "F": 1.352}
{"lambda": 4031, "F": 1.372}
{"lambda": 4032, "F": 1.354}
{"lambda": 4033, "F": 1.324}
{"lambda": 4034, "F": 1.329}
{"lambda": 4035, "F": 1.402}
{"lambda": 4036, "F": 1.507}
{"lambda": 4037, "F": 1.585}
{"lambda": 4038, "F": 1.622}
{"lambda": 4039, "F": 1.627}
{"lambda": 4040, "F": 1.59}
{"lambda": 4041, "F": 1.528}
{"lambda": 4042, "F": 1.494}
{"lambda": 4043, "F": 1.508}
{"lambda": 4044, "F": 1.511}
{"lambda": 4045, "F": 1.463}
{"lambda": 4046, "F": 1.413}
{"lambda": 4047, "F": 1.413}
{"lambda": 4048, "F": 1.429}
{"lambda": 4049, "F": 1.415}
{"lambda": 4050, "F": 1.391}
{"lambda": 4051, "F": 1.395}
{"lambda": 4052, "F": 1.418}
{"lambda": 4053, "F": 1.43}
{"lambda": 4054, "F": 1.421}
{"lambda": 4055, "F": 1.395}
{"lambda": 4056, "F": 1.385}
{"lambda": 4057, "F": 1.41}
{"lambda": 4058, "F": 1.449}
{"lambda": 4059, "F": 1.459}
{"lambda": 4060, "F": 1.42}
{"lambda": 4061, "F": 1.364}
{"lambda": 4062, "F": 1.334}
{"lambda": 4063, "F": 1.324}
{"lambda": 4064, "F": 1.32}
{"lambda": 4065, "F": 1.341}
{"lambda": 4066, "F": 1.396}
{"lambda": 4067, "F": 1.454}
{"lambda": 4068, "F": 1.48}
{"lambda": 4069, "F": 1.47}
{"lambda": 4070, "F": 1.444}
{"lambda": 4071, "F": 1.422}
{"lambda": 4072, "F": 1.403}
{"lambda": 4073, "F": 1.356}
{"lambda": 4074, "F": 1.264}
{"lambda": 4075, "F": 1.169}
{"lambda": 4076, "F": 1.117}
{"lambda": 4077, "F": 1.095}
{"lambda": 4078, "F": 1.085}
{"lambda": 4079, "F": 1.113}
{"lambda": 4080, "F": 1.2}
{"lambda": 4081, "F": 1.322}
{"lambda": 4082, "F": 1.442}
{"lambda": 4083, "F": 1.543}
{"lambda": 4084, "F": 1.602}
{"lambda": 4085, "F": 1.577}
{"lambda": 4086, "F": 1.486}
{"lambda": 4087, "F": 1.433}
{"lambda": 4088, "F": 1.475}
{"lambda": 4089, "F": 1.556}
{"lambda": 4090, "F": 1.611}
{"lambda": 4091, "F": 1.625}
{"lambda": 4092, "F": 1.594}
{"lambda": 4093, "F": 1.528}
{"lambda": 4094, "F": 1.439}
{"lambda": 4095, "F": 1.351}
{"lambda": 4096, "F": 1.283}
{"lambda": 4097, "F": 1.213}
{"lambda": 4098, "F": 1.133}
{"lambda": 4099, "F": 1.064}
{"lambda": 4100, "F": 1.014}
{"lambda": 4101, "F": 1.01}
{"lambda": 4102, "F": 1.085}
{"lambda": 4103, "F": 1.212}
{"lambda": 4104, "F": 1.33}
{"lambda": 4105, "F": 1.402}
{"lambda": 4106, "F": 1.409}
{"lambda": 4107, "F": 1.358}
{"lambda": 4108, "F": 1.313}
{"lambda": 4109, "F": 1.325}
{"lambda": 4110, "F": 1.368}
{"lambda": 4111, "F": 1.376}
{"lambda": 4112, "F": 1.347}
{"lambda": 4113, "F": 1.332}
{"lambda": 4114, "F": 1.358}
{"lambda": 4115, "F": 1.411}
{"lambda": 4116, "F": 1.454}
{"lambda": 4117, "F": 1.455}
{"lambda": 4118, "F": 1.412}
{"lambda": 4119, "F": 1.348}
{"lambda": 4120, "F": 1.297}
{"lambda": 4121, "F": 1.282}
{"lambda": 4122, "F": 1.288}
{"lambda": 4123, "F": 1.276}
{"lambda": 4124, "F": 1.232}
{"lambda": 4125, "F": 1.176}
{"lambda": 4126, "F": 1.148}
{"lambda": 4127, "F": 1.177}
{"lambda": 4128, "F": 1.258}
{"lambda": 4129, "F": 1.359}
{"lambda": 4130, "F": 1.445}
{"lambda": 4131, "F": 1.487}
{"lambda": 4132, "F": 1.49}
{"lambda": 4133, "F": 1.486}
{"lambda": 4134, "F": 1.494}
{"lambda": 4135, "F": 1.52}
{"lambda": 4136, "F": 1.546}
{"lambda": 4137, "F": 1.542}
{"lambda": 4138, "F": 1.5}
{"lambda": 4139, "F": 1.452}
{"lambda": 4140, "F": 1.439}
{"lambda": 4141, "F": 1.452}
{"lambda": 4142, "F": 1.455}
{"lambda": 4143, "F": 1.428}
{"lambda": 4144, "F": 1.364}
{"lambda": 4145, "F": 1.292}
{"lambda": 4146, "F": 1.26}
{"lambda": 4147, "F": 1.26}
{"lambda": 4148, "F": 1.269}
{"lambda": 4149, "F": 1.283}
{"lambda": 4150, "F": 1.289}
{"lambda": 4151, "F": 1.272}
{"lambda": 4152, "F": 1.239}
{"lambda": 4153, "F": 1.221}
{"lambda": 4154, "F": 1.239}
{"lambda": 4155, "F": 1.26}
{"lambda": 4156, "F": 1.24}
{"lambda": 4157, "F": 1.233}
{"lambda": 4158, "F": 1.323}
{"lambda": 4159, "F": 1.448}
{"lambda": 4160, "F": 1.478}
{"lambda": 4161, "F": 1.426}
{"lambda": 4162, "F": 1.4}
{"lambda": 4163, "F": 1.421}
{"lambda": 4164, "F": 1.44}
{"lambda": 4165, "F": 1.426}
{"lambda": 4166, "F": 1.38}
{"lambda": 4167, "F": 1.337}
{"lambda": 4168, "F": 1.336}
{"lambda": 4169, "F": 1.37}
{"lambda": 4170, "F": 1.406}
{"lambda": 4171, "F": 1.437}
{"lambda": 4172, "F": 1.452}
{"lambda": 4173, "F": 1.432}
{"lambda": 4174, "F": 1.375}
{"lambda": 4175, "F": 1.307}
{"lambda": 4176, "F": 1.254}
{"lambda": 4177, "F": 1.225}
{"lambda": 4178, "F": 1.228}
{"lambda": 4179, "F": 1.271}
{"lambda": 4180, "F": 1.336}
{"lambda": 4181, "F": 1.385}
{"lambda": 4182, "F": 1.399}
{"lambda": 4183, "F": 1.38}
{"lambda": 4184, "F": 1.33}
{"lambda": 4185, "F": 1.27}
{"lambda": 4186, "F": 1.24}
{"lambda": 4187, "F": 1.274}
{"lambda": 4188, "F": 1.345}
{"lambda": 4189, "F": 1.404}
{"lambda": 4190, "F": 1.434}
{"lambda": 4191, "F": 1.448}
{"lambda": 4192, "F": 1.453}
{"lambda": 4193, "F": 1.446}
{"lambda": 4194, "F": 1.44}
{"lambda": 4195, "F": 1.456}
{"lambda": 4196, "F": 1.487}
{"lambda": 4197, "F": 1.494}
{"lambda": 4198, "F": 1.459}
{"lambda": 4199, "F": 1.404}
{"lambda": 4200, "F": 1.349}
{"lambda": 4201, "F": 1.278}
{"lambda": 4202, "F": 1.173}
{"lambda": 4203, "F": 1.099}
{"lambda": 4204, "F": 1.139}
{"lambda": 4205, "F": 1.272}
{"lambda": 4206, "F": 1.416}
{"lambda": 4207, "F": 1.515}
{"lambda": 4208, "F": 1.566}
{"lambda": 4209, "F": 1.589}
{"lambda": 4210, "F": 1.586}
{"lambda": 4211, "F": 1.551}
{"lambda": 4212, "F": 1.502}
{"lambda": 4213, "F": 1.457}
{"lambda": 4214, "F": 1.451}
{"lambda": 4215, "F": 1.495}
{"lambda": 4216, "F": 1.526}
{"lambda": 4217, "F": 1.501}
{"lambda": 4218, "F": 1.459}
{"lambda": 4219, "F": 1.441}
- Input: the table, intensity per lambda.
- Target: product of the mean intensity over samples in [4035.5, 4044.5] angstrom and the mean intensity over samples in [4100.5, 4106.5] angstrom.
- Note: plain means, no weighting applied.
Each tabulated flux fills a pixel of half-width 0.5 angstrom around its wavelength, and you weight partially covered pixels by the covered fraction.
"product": 1.93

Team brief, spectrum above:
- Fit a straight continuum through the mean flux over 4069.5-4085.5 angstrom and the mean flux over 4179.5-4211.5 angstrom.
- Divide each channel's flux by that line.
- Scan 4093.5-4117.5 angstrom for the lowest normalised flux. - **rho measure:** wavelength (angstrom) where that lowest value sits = 4101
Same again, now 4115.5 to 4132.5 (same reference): 4126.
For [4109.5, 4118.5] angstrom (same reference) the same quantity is 4113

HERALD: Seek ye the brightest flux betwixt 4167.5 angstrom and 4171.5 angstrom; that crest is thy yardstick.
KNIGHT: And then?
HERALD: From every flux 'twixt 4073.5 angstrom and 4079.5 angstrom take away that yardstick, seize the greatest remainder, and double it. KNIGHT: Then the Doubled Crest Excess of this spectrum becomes -0.3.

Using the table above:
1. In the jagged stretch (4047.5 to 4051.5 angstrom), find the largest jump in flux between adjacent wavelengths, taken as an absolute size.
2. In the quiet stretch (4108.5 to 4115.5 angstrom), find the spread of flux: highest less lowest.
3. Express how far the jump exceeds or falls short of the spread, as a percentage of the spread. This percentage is -72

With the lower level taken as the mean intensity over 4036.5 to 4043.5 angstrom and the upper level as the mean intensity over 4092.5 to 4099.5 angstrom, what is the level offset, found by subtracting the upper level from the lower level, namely 0.28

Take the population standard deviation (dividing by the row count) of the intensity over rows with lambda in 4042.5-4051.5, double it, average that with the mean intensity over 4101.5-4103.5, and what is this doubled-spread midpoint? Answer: 0.62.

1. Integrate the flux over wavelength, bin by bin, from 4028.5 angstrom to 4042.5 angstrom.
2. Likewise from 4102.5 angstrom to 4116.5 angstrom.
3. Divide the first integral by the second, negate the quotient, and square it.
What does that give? 1.16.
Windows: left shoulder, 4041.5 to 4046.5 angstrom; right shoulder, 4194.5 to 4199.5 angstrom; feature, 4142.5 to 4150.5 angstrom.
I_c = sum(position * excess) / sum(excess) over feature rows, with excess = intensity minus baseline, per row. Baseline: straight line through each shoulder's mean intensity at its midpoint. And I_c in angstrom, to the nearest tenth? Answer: 4147.1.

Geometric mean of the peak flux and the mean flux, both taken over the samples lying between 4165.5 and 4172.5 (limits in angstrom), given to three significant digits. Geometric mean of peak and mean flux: 1.42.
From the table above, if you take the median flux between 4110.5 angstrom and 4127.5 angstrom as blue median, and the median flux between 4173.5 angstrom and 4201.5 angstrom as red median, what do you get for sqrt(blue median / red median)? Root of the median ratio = 0.98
